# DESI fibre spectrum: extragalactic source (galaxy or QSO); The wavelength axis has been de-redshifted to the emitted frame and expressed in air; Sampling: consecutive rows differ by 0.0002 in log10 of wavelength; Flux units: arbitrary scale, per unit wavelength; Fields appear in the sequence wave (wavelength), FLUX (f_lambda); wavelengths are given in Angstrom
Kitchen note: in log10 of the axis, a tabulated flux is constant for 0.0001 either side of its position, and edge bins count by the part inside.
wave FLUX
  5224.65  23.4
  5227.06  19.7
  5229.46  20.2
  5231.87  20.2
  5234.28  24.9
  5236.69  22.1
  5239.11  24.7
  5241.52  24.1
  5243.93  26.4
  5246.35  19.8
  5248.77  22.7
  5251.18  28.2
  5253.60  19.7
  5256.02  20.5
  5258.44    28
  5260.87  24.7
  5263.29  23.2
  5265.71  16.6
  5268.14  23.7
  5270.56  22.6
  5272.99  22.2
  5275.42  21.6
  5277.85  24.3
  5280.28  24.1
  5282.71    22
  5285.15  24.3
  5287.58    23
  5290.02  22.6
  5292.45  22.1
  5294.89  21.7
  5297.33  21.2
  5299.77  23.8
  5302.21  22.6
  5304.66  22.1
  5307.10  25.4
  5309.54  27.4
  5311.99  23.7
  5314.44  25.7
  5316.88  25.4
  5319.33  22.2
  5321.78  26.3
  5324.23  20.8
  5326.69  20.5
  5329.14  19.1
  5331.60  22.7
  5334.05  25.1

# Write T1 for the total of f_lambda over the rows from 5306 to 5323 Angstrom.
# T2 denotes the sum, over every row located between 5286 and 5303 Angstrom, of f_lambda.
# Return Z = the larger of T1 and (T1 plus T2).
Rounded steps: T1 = 176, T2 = 157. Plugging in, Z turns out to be 333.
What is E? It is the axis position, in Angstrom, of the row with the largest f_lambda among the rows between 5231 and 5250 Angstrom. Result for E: 5243.93 Angstrom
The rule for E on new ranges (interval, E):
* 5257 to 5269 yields 5258.44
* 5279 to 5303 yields 5285.15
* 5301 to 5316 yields 5309.54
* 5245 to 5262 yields 5251.18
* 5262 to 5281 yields 5277.85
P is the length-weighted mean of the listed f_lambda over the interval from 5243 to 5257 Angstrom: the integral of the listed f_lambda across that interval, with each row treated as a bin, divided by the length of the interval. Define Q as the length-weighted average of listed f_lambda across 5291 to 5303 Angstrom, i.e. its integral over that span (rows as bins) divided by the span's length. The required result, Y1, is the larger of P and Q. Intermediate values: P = 22.8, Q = 22.3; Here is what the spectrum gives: 22.8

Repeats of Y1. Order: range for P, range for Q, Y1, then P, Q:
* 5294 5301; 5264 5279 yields 22.3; 22.3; 21.9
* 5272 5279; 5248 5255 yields 23.5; 22.7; 23.5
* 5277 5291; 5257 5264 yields 25.3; 23.4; 25.3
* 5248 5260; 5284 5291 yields 23.9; 23.9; 23.3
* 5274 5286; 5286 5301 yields 23.2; 23.2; 22.5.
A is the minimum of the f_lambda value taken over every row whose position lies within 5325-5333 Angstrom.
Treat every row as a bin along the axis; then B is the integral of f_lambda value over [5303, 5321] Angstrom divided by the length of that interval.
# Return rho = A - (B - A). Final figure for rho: 13.6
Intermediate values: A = 19.1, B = 24.55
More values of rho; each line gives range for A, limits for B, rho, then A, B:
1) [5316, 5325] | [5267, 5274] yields 18.7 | 20.8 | 22.86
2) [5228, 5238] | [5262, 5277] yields 18.7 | 20.2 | 21.74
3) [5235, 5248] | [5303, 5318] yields 14.7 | 19.8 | 24.88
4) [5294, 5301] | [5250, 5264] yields 18.3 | 21.2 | 24.06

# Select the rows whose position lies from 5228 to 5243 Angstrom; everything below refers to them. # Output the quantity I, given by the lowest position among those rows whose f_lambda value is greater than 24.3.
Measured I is 5234.28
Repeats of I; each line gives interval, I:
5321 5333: 5321.78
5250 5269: 5251.18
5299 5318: 5307.10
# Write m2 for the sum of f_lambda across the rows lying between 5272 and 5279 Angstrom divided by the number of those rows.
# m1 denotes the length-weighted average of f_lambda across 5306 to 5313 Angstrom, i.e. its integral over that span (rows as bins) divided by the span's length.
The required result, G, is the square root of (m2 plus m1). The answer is 6.95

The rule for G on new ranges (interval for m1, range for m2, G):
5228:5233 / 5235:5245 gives 6.67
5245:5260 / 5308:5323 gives 6.95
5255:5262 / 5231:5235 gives 6.86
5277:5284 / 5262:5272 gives 6.70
